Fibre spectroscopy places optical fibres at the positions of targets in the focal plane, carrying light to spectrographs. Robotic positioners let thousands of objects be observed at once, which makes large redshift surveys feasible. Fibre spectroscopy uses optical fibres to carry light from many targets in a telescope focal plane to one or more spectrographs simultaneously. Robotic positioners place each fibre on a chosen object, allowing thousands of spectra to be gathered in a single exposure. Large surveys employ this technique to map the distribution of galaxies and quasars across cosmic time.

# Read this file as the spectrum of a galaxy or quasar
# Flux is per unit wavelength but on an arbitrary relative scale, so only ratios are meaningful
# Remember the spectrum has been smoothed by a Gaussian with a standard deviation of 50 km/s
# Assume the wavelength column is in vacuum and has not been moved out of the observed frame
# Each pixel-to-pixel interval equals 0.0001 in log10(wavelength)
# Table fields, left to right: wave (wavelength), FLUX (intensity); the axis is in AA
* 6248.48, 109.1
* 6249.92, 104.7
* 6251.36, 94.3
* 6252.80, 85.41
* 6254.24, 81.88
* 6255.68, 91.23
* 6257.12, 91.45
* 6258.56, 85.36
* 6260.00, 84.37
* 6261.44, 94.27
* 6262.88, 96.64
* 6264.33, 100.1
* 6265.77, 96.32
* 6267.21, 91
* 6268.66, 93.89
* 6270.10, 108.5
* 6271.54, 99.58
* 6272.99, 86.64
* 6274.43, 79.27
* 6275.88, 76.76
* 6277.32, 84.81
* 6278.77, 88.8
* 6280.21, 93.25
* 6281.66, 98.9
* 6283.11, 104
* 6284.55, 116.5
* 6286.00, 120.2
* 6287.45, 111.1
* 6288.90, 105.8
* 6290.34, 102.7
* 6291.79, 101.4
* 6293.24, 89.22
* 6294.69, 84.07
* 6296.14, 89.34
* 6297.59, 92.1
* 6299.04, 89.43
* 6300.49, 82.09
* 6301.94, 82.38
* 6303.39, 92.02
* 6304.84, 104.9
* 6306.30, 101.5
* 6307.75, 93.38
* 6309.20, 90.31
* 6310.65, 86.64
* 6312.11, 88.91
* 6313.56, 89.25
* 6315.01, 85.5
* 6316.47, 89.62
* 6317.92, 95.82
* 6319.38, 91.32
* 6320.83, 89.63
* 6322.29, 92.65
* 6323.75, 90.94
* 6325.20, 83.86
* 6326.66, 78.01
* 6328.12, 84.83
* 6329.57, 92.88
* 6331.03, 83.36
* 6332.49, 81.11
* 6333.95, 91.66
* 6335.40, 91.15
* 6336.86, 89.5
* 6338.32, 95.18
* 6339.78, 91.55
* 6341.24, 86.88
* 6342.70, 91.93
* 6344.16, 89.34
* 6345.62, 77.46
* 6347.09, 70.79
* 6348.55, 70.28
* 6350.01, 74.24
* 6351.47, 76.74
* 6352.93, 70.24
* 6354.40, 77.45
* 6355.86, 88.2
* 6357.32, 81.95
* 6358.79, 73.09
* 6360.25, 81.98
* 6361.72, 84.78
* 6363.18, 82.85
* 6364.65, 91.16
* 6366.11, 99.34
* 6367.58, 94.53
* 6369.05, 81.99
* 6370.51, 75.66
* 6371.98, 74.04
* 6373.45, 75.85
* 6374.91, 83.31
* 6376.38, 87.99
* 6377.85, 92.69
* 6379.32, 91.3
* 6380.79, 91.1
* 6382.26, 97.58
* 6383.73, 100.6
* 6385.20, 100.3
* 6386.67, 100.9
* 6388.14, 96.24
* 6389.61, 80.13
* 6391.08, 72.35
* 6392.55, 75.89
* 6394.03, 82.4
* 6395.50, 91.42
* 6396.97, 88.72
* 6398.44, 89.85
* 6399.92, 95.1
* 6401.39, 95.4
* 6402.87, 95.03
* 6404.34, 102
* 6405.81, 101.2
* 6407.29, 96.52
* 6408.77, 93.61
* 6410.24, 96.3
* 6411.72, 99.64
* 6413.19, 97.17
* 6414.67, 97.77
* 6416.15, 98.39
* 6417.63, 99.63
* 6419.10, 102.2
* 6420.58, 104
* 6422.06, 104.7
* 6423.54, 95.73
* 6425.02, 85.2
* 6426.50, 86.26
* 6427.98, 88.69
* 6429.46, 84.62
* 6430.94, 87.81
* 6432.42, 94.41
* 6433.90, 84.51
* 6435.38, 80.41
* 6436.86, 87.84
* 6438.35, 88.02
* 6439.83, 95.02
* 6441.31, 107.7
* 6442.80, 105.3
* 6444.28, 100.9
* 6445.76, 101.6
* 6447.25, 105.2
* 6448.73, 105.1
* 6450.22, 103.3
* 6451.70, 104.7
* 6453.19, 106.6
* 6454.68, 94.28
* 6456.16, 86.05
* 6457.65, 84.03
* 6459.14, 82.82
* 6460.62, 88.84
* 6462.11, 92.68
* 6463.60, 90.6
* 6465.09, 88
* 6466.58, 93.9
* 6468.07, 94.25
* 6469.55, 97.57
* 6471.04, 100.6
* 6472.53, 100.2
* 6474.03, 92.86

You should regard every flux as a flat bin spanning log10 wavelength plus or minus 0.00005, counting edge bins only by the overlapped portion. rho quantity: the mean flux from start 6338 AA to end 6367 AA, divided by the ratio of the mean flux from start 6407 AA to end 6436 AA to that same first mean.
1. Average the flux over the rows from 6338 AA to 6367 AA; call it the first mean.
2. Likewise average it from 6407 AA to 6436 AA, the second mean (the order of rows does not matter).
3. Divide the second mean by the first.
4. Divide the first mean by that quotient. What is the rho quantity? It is 73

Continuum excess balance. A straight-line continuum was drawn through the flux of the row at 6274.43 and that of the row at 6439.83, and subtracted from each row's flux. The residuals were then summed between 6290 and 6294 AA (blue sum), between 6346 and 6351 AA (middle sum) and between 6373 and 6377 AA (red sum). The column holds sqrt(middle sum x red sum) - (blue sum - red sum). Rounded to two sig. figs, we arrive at -41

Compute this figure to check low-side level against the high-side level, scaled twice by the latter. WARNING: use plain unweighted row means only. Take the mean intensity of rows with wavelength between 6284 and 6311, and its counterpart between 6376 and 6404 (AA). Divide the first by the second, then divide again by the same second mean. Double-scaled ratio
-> 0.0117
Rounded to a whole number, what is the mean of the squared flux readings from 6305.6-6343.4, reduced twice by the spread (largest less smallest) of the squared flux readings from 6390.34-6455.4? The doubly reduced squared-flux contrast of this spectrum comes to -4694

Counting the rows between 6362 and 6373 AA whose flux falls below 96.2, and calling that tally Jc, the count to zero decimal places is 6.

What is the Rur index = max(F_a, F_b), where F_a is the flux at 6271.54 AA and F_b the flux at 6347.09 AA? 100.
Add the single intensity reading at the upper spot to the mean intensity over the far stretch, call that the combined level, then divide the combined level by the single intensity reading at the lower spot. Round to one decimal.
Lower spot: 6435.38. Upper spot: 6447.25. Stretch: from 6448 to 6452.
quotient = 2.6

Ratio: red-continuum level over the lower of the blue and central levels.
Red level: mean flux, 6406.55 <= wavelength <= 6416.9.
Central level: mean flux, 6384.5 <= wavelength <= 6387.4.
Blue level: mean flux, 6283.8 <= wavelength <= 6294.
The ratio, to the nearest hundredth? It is 0.96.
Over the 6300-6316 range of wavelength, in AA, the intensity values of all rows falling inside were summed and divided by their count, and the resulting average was 91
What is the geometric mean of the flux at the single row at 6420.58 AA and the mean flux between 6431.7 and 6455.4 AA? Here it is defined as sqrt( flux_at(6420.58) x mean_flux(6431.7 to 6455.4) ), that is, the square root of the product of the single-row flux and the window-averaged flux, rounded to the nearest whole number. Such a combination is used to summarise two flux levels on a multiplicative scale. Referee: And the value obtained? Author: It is 101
